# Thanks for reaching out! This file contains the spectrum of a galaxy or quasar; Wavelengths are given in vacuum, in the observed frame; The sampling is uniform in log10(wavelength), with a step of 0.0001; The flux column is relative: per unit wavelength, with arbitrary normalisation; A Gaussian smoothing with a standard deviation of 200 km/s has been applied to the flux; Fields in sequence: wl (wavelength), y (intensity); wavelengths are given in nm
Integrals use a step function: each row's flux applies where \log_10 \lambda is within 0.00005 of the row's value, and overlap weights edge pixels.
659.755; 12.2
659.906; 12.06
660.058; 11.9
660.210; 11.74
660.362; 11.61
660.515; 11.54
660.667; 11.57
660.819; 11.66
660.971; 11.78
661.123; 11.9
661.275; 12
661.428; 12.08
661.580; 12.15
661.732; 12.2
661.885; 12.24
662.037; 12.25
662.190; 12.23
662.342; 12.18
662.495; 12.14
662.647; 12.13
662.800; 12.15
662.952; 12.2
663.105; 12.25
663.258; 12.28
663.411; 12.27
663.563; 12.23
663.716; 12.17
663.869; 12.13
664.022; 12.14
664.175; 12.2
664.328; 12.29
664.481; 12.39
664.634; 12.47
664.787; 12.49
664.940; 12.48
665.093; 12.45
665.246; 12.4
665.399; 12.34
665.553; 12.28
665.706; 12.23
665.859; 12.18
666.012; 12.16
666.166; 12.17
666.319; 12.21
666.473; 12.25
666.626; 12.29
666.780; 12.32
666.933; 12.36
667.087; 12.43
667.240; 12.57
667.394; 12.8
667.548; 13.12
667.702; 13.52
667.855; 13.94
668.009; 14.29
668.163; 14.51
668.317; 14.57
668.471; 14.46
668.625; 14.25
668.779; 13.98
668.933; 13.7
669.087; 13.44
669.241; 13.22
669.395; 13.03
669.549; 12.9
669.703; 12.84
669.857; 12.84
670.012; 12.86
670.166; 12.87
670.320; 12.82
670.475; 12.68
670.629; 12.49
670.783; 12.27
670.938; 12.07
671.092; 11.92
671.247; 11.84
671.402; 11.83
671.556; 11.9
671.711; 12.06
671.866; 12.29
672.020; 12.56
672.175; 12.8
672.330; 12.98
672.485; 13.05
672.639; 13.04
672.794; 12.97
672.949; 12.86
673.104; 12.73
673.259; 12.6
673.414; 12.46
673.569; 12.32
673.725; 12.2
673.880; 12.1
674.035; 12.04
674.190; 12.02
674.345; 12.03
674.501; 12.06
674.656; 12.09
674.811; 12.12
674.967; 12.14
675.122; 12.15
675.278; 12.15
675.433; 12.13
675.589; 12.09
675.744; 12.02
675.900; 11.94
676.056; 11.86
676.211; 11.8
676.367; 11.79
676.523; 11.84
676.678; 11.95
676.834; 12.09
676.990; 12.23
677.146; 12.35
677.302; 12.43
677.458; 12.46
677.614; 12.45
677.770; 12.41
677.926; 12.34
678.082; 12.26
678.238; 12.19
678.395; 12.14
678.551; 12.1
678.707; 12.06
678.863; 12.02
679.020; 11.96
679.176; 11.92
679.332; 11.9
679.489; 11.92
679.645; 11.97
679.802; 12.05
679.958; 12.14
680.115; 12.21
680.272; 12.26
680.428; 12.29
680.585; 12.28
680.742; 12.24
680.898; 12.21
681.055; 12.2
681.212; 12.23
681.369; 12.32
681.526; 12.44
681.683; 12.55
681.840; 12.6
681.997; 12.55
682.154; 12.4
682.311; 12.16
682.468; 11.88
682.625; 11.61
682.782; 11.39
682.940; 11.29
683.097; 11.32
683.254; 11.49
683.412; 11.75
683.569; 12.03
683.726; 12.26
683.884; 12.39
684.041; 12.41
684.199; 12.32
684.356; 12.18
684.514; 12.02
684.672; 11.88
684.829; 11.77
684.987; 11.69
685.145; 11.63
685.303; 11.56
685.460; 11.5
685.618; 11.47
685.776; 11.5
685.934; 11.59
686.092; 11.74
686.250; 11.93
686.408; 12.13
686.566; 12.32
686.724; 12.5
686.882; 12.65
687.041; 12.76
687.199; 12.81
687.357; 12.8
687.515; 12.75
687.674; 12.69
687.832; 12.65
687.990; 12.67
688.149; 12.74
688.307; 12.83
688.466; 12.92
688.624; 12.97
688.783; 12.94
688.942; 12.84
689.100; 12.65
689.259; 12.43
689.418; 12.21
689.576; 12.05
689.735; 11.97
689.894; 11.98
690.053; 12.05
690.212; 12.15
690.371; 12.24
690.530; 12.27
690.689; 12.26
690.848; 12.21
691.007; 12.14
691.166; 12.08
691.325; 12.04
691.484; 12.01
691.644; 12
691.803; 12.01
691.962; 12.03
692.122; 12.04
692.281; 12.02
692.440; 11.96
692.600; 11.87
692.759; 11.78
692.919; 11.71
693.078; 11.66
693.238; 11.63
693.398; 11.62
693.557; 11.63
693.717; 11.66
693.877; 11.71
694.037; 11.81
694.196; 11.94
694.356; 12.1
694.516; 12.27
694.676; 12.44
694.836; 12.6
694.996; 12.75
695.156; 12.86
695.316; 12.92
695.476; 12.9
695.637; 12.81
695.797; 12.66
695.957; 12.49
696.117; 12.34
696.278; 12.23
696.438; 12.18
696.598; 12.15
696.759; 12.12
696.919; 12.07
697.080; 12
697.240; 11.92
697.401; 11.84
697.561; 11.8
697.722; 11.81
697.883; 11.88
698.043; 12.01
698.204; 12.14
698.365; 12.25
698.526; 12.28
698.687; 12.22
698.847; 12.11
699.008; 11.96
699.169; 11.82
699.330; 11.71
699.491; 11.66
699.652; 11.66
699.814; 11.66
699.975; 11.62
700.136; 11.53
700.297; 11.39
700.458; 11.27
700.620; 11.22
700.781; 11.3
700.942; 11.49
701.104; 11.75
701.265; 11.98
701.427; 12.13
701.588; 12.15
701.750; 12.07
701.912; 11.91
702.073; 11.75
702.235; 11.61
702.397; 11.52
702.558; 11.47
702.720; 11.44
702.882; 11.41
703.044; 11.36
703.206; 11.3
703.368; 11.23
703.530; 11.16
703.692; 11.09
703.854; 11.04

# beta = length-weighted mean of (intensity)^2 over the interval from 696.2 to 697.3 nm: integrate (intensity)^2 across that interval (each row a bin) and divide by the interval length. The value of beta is 146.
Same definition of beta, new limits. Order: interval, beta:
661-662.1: 146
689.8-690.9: 148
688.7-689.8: 155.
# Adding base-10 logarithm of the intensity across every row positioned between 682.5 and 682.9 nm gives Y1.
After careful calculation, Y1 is 2.12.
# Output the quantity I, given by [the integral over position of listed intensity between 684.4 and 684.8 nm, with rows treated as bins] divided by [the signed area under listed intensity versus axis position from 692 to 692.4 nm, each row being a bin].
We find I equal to 0.993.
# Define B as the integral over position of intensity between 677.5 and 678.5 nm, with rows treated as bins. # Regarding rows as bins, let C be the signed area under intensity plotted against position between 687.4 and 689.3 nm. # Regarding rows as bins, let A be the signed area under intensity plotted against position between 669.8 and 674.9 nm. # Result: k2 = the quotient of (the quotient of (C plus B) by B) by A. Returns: 0.05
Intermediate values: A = 63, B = 12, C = 24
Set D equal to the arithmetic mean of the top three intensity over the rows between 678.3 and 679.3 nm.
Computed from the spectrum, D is 12.1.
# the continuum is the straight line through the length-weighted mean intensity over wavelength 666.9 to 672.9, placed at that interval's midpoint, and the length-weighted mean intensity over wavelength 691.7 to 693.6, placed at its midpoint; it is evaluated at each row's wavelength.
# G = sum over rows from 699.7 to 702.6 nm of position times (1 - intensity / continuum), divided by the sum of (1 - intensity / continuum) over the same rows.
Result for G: 701.67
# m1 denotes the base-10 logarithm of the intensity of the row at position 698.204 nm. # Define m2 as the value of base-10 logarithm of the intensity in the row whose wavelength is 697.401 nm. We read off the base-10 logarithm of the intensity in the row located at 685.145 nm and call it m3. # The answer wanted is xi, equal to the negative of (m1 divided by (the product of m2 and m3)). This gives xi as -0.948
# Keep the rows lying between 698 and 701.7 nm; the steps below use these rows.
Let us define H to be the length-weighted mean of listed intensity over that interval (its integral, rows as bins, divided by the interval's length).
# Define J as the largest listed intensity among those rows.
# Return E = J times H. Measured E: 145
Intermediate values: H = 11.8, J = 12.28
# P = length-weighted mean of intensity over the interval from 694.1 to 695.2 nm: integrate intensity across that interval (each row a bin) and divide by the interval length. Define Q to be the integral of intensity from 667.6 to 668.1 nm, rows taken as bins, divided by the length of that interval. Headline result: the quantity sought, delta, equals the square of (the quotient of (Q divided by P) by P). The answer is 0.0082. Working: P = 12.4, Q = 13.9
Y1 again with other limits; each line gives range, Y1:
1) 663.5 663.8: 2.17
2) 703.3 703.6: 2.10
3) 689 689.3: 2.20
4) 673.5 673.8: 2.18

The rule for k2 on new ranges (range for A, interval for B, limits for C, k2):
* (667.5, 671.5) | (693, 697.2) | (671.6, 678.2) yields 0.05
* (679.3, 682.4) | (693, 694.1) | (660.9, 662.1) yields 0.06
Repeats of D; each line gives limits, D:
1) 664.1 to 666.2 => 12.5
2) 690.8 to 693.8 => 12.1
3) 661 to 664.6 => 12.3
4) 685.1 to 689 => 12.9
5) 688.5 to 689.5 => 12.9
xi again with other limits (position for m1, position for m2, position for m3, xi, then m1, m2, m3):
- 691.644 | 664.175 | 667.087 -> -0.908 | 1.08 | 1.09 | 1.09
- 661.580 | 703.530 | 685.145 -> -0.972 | 1.08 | 1.05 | 1.07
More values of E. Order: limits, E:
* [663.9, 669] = 187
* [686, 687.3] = 158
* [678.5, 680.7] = 148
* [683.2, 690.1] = 159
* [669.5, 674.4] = 163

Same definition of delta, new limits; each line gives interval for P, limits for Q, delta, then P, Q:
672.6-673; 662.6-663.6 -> 0.0053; 12.9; 12.2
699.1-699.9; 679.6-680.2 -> 0.0078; 11.7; 12.1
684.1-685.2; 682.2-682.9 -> 0.0068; 11.9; 11.8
